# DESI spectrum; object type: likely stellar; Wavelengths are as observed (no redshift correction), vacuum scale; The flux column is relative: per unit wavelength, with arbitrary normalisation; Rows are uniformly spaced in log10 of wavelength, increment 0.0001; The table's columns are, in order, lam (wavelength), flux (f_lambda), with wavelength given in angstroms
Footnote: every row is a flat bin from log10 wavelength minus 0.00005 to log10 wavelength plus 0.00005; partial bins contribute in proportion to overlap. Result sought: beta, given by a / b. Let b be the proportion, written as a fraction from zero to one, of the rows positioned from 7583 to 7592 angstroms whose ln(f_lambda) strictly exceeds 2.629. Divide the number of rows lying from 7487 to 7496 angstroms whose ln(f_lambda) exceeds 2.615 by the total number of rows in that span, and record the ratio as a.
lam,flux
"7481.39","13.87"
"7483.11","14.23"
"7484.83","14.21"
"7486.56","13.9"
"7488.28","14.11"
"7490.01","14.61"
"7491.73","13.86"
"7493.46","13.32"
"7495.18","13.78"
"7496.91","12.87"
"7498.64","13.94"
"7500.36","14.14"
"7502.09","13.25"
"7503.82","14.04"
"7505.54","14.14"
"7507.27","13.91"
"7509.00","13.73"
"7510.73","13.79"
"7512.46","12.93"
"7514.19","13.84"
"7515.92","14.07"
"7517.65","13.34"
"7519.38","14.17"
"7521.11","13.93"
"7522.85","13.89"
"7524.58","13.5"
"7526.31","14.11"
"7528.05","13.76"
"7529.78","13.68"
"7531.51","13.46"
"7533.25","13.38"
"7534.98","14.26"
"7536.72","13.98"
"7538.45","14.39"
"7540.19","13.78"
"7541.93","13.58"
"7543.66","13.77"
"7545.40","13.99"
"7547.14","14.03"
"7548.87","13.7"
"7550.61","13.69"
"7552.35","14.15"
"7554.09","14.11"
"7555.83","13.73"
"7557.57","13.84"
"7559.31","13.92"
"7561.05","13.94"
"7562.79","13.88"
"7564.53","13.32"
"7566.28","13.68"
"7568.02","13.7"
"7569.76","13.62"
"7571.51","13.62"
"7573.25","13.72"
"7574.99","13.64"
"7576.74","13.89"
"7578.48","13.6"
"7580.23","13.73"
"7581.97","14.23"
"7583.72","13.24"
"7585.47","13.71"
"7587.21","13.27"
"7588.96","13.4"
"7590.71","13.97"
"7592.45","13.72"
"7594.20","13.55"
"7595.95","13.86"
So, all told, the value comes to 4.0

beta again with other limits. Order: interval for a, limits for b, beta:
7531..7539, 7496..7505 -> 1.0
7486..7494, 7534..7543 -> 1.3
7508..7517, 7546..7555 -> 1.3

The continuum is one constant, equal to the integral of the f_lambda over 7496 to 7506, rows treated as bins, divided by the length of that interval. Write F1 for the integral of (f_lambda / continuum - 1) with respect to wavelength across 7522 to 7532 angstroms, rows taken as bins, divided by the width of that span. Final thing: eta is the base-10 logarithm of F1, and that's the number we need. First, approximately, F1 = 0.002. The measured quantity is -2.7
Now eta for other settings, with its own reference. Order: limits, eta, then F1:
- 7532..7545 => -2.0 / 0.011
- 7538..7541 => -1.6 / 0.024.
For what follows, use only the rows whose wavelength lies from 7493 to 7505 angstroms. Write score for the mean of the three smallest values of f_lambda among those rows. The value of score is 13.1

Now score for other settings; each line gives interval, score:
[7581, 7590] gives 13.3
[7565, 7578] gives 13.6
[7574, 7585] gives 13.5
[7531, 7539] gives 13.6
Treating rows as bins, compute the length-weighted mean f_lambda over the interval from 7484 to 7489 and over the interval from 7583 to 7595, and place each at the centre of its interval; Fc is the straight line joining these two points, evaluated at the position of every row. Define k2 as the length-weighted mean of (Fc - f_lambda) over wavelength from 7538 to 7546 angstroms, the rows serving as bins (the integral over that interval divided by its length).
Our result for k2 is -0.08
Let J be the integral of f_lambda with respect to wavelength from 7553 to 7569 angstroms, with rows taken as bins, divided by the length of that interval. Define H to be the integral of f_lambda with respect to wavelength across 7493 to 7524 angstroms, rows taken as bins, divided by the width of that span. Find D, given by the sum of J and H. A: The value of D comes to 27.5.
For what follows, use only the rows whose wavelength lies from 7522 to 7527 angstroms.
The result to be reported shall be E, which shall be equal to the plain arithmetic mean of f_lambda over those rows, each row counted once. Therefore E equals 13.8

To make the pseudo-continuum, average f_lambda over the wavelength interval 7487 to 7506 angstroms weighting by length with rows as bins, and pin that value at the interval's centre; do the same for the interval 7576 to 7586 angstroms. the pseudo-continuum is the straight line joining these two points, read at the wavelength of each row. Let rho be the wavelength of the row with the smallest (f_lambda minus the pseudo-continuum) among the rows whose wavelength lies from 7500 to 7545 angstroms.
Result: 7512.46 angstroms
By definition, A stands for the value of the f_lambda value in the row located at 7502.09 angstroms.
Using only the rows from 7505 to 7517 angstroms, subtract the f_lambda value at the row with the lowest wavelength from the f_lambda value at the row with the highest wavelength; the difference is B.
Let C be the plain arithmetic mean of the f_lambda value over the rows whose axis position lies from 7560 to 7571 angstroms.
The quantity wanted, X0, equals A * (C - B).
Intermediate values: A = 13.25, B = -0.07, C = 13.69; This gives 182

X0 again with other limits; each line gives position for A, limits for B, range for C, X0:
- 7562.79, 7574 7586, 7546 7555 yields 192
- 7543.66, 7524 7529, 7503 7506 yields 190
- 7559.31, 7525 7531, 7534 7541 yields 202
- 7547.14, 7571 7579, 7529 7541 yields 195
